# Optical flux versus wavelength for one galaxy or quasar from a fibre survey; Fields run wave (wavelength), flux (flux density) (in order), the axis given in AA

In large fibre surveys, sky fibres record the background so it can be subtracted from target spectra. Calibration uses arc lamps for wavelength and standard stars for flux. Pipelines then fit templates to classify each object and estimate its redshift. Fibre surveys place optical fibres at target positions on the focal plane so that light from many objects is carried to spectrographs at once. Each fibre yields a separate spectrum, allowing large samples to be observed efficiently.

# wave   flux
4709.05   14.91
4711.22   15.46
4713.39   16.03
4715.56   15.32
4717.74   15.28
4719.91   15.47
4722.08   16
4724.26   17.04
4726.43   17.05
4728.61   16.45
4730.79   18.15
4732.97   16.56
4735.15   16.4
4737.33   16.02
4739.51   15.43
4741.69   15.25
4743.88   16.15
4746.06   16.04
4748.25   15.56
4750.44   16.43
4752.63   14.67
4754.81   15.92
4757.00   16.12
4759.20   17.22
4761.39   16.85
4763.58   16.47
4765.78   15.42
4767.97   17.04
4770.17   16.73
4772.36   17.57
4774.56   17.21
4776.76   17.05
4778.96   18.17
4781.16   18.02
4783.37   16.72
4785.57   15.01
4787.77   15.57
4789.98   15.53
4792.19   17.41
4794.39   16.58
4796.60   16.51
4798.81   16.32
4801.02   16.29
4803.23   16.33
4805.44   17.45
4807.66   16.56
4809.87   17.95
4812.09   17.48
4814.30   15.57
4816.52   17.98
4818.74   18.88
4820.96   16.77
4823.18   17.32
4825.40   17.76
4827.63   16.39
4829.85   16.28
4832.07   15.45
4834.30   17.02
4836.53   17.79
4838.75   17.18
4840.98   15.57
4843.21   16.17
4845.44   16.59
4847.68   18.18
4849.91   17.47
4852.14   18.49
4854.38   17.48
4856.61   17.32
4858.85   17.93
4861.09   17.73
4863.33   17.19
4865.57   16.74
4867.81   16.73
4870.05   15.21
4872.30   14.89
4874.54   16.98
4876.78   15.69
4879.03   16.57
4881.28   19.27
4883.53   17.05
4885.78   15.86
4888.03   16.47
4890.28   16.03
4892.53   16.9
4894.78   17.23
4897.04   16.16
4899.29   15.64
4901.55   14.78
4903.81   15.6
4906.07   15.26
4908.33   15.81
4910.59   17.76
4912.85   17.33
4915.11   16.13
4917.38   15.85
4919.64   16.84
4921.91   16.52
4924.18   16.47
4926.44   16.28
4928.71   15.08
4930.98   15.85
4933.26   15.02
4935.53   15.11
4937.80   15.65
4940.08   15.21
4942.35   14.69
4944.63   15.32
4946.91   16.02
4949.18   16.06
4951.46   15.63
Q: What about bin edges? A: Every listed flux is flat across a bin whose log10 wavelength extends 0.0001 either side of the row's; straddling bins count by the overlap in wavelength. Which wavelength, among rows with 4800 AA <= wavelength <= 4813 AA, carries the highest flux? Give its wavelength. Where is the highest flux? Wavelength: 4809.87 AA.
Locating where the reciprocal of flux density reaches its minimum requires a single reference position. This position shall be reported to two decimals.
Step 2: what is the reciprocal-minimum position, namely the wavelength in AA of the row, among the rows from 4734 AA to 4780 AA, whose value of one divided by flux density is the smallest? 4778.96 AA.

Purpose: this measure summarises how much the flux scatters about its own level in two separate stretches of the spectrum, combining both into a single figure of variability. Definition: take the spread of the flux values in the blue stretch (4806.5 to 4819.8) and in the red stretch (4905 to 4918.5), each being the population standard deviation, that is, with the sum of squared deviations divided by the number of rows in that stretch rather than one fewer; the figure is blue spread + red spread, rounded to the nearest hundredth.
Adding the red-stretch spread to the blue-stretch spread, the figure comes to 1.96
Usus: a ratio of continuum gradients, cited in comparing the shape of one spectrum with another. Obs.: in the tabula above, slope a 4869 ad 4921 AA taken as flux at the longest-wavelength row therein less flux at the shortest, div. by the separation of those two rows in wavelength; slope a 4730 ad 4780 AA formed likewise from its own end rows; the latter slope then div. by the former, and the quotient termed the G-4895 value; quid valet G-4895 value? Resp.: 0.0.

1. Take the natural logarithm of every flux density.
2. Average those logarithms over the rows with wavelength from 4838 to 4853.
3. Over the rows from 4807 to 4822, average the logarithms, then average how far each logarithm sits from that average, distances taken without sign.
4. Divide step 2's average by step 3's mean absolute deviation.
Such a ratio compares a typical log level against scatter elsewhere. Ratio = 56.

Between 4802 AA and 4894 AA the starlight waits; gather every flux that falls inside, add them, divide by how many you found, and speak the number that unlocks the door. 16.9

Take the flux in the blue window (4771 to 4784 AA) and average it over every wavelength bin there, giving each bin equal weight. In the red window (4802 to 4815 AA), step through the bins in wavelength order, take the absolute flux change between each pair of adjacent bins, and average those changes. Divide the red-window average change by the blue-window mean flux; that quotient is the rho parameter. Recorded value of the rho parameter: 0.066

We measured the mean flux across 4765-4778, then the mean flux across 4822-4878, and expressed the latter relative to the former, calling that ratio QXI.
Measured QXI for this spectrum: 1.00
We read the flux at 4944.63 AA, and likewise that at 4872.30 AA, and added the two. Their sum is 30.2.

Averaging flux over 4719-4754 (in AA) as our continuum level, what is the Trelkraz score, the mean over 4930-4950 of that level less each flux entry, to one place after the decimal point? 0.7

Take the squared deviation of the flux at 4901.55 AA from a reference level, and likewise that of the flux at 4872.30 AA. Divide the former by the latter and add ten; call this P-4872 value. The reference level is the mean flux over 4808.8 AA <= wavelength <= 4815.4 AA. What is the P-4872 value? 11.1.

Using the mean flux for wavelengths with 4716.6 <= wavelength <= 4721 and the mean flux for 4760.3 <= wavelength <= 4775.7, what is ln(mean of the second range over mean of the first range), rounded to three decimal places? 0.086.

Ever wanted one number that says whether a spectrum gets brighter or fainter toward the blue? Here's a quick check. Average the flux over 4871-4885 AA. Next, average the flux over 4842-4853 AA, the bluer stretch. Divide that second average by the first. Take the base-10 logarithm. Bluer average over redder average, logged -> 0.016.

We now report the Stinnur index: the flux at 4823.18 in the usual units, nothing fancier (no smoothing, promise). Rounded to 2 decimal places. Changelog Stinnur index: 17.32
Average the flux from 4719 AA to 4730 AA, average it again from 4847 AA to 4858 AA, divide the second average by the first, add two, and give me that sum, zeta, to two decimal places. 3.08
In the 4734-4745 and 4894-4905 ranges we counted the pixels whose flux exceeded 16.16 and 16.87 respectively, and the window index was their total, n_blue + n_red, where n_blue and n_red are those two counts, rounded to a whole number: 2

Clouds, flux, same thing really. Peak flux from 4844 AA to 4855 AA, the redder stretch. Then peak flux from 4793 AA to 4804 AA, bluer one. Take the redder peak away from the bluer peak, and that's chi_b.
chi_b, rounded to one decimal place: -1.9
